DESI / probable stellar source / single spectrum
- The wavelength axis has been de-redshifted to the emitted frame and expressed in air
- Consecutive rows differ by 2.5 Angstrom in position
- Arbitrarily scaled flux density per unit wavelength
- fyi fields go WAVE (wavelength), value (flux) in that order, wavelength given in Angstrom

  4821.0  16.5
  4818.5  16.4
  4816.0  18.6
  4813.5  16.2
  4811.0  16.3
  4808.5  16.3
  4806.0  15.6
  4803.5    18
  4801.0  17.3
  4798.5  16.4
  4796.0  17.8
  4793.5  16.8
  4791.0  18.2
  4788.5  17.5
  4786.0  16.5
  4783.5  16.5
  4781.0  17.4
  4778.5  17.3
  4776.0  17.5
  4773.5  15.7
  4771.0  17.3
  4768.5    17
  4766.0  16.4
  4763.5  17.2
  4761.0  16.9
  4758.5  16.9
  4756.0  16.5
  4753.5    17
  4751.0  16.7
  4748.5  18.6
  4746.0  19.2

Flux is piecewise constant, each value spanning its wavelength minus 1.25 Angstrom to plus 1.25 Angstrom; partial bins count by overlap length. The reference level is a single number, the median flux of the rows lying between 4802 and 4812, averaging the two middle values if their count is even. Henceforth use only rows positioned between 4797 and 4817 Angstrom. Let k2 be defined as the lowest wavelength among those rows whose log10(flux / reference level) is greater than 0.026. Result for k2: 4803.5 Angstrom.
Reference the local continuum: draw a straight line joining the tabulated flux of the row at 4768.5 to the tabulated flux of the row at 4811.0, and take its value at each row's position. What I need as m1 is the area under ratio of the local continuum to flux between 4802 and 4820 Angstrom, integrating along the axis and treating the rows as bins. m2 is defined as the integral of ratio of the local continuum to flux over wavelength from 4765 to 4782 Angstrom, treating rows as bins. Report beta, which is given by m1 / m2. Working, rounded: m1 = 17.5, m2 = 17.0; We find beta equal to 1.03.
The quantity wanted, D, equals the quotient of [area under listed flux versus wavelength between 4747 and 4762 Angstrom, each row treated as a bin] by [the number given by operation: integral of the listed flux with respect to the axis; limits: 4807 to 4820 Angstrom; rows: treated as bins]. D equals 1.2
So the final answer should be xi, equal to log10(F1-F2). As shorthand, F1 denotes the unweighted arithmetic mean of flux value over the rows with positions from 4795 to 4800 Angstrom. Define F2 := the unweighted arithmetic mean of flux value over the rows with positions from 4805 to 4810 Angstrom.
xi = 0.1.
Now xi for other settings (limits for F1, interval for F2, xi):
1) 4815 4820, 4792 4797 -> -0.7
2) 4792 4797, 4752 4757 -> -0.3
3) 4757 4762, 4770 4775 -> -0.4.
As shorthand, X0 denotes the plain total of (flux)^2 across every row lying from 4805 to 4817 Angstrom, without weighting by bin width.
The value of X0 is 1383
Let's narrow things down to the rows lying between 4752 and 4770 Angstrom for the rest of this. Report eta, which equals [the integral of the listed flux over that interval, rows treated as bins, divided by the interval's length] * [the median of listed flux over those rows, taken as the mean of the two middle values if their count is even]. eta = 285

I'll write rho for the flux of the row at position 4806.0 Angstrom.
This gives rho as 15.6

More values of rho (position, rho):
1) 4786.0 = 16.5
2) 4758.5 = 16.9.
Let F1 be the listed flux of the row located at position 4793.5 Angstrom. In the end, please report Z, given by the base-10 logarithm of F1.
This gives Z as 1.23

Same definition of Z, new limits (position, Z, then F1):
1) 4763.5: 1.24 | 17.2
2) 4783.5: 1.22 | 16.5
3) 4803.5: 1.26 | 18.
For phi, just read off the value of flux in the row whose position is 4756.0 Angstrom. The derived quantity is 16.5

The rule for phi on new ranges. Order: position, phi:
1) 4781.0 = 17.4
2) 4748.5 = 18.6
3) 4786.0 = 16.5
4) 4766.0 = 16.4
